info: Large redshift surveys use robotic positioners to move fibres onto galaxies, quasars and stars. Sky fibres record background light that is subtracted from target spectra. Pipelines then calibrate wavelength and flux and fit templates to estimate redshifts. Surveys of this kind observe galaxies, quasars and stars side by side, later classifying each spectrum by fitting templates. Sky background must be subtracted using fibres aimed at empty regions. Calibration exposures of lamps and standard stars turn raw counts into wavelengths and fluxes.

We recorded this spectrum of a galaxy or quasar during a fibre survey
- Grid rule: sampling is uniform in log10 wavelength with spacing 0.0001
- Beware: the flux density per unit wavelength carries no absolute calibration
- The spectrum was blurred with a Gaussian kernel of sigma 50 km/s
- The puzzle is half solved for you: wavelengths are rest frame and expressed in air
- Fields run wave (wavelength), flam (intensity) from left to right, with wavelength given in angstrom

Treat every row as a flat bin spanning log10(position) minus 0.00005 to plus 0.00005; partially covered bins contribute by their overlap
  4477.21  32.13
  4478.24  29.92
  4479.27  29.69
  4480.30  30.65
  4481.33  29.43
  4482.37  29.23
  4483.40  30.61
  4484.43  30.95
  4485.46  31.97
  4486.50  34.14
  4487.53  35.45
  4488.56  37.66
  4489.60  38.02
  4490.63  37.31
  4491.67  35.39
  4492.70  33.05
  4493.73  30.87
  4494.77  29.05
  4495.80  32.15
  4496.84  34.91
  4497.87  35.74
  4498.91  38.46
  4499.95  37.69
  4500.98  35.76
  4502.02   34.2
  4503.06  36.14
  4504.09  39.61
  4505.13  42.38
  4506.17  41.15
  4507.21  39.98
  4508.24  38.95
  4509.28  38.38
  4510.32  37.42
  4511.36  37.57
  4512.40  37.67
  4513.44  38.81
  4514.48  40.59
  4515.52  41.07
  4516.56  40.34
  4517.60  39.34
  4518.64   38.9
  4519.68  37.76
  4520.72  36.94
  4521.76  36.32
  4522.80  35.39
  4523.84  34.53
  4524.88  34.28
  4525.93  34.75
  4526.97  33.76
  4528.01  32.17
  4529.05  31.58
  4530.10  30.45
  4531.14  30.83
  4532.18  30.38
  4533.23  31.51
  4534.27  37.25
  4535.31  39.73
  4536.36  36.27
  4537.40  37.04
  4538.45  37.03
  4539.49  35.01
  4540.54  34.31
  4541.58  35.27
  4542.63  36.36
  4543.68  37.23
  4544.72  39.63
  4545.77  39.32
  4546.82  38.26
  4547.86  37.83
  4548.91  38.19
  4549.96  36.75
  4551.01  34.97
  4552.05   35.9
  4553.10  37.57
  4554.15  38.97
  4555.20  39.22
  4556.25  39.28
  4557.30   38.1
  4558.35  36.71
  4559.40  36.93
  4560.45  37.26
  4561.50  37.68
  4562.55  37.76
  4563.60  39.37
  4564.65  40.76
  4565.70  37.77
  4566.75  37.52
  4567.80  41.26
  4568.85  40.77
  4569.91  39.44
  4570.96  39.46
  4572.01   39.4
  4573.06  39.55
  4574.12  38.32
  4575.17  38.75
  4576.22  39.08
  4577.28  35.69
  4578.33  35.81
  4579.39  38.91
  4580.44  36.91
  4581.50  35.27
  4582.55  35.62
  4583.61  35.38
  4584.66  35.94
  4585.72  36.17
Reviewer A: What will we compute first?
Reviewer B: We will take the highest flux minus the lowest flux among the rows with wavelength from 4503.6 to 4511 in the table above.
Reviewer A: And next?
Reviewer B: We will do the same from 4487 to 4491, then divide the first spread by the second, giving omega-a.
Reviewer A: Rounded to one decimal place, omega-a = 1.9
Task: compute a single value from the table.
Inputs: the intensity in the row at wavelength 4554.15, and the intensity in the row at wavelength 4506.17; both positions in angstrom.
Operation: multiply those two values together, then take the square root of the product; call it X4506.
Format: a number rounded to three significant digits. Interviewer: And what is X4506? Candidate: 40.0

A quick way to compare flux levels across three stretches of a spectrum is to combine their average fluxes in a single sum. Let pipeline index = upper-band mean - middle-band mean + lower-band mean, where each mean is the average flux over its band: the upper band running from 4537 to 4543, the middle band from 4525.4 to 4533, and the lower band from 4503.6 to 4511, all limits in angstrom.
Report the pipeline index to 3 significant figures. 43.5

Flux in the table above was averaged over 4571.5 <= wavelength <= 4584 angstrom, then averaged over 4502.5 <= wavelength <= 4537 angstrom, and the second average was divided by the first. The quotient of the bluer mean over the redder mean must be 0.982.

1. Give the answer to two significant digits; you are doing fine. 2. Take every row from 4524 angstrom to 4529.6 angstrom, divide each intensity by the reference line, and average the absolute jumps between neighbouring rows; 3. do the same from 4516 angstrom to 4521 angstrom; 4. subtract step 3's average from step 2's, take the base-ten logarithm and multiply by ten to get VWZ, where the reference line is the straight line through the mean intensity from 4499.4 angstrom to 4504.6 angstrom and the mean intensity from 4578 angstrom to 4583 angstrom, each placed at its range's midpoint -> -28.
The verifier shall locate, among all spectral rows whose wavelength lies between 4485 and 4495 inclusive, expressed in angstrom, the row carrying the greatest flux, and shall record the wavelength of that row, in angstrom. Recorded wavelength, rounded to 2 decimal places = 4489.60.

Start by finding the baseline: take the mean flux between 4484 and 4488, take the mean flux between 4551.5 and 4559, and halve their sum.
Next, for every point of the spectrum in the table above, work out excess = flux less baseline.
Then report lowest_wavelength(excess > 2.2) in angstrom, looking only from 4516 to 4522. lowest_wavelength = 4516.56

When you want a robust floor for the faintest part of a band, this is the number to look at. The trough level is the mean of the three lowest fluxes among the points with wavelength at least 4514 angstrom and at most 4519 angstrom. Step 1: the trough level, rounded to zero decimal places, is 40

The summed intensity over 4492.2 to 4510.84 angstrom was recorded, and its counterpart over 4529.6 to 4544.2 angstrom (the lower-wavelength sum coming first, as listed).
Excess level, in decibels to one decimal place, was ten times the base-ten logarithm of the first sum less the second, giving 22.2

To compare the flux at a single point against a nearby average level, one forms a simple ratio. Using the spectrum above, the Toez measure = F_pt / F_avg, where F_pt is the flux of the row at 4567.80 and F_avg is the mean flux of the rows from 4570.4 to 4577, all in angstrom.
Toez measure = 1.06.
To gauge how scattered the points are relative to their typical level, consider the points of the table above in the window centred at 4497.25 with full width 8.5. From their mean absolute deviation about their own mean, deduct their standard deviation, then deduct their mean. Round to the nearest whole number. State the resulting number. -35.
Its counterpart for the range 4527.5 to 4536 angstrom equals -34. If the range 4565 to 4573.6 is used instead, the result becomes -40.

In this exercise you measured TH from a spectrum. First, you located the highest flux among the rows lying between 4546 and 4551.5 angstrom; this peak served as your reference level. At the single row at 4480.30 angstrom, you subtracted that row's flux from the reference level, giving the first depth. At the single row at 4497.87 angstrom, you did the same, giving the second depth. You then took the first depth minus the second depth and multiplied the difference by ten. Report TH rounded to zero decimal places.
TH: 51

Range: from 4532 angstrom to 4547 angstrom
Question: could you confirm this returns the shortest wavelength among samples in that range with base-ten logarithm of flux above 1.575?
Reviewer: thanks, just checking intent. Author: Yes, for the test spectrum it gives 4535.31 angstrom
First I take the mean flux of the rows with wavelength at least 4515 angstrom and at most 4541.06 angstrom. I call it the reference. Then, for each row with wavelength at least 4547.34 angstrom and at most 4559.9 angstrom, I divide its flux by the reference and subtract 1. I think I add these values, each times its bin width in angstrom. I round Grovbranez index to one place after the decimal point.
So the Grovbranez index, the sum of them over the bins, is 0.7 angstrom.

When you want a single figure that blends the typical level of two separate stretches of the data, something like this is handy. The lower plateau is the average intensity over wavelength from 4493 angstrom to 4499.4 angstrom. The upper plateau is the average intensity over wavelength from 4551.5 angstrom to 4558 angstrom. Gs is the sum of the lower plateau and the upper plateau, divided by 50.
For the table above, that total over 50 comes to 1.43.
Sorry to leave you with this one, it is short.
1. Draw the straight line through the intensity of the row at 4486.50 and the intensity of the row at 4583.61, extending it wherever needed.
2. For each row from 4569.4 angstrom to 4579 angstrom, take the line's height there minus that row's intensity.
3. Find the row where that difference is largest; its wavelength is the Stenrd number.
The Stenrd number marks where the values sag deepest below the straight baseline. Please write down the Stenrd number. 4577.28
